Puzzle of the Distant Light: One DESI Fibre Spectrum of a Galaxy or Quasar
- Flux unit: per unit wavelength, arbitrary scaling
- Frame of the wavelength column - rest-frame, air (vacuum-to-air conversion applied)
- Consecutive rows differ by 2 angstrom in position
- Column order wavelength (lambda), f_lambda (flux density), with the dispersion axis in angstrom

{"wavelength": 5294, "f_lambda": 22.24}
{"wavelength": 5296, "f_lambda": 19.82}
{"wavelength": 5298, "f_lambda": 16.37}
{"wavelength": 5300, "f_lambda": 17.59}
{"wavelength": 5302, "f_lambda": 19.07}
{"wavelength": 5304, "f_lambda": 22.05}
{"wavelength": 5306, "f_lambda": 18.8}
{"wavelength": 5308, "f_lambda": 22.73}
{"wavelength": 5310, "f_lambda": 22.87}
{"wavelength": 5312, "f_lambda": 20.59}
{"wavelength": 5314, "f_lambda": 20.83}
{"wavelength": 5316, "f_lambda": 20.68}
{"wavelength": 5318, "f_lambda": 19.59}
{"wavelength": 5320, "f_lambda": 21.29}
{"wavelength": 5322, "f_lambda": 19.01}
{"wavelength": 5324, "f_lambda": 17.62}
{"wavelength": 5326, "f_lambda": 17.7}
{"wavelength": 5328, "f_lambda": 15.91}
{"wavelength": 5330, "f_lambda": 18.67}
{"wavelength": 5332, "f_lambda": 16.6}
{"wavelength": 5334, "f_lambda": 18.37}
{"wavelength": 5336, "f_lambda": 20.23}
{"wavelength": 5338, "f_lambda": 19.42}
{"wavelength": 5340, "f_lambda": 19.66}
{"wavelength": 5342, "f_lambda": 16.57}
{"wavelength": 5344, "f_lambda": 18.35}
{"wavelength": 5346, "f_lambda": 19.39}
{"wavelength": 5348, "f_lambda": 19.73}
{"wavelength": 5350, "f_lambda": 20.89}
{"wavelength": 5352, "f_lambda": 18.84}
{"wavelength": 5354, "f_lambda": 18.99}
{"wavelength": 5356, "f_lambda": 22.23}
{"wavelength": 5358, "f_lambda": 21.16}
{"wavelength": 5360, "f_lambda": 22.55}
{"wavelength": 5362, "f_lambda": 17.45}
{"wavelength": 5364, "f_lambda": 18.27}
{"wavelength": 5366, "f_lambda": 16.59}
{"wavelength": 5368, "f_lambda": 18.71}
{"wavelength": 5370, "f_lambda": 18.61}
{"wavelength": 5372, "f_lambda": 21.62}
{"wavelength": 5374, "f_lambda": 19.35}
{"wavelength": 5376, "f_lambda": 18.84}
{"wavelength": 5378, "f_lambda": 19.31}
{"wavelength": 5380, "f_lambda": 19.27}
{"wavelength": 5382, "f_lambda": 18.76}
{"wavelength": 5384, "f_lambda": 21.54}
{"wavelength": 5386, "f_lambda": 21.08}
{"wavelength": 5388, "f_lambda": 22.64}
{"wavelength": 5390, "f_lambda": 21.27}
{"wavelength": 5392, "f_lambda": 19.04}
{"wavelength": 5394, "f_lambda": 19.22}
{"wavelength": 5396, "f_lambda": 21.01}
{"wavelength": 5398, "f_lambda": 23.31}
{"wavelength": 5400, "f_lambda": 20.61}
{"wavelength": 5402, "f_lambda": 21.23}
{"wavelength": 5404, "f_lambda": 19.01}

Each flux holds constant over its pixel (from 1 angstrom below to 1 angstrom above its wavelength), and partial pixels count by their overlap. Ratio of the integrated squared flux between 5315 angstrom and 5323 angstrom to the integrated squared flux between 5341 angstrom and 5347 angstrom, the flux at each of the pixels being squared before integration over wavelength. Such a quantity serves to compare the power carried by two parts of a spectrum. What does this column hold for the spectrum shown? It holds 1.6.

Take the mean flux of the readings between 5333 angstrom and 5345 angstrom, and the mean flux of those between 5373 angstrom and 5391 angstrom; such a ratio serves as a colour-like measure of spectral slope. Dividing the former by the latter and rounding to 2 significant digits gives 0.93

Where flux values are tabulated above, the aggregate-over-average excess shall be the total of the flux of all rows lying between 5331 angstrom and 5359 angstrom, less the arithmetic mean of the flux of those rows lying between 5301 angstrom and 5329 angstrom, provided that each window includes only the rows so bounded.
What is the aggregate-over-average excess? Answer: 251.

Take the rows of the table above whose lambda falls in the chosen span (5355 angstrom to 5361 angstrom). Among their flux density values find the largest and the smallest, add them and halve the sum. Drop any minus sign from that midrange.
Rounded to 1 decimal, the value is 21.9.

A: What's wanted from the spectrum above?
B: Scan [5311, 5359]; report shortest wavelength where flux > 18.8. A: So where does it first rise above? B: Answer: 5312 angstrom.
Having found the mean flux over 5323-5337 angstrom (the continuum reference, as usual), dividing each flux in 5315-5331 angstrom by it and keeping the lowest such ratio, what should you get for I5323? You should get 0.89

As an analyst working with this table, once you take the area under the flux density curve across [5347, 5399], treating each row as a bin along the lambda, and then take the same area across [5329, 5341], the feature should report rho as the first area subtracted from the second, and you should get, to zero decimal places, -815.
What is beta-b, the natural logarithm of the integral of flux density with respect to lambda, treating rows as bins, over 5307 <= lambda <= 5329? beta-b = 6.08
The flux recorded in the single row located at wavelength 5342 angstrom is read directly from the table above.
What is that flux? 16.57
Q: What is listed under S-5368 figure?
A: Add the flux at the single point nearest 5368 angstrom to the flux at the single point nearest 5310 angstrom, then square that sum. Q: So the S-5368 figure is 1729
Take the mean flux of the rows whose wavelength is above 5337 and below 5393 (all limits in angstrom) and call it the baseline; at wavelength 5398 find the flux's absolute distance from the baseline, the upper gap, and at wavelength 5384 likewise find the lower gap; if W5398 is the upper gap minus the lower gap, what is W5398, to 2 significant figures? 1.8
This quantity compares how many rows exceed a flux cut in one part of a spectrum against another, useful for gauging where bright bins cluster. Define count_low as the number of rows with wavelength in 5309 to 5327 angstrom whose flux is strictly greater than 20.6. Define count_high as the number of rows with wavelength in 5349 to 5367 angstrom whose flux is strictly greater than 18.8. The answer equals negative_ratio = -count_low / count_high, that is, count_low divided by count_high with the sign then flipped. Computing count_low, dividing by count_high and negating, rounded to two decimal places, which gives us -0.67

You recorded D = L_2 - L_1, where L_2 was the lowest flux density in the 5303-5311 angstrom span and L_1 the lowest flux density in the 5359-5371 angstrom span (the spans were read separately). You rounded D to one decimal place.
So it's 2.2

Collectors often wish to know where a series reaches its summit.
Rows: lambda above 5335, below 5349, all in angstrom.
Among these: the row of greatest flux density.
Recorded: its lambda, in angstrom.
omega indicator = 5336 angstrom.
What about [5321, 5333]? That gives 5322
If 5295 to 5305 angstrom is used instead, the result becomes 5304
